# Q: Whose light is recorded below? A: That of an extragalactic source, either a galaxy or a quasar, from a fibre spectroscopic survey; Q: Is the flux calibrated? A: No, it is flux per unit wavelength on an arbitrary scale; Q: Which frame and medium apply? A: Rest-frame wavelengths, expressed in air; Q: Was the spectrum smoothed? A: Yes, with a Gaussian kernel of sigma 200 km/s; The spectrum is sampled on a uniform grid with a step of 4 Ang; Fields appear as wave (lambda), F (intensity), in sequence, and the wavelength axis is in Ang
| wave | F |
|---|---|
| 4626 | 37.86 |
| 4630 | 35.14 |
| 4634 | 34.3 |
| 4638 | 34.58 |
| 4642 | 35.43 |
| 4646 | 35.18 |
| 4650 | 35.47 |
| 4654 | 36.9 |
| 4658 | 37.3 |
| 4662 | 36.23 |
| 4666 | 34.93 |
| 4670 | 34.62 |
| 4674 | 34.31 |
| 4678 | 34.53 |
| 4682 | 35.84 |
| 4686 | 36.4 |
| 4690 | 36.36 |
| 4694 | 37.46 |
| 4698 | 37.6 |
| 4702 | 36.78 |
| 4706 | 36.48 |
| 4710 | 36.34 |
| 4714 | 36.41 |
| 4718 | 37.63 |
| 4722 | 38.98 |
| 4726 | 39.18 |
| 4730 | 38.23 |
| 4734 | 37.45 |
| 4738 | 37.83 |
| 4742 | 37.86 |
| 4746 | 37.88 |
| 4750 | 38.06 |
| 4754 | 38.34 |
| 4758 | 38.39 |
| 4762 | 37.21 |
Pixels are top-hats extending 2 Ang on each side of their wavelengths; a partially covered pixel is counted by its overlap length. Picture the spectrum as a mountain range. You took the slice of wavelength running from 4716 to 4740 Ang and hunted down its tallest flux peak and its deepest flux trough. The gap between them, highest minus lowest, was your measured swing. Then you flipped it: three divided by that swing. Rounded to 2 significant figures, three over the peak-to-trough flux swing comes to 1.7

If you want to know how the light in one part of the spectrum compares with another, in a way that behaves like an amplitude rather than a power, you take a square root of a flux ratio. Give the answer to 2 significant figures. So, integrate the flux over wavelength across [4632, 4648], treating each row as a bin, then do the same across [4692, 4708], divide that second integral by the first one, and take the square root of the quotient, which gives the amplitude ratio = 1.0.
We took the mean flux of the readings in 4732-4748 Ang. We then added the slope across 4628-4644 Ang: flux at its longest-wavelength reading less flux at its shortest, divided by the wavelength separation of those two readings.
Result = 37.8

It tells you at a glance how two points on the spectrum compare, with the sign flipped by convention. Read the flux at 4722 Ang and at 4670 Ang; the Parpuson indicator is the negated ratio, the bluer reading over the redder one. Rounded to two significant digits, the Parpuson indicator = -0.89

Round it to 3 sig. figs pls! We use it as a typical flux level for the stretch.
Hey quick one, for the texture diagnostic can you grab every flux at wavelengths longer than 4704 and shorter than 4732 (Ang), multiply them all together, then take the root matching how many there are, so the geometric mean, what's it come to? 37.6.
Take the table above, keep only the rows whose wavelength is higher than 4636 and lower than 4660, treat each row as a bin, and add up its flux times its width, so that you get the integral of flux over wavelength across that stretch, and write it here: 859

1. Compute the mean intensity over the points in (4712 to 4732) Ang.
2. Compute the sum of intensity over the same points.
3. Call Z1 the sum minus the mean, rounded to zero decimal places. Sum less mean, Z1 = 152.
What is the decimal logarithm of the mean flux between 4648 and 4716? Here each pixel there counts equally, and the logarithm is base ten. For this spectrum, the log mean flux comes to 1.558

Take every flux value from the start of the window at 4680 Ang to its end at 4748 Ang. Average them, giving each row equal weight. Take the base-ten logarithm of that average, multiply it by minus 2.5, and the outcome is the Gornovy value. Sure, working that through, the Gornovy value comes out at -3.93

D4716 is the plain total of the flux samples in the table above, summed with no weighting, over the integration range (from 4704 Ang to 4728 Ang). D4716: 225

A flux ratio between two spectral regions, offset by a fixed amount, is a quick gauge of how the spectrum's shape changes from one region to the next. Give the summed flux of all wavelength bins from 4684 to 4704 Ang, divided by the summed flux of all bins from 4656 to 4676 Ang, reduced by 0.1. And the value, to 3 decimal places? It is 0.941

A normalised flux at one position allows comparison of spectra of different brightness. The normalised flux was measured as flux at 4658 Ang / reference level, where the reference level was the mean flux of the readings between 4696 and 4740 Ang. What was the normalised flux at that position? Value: 0.99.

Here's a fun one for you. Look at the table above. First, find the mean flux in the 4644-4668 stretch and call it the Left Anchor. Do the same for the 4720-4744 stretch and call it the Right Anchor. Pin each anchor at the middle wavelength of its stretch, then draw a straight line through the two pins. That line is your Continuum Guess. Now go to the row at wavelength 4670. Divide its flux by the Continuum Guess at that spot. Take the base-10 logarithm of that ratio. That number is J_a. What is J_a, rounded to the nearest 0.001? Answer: -0.022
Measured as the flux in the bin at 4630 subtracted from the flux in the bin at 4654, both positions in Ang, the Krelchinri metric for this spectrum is 1.8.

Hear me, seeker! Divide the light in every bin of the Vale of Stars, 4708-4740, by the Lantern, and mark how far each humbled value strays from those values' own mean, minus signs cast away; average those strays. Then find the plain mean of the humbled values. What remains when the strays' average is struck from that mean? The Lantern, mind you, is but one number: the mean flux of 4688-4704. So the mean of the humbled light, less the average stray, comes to 1.00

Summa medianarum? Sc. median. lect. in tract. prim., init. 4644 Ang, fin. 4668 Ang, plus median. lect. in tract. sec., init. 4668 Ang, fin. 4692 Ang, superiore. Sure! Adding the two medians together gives 71.1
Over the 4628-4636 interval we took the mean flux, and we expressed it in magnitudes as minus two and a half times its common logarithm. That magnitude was -3.85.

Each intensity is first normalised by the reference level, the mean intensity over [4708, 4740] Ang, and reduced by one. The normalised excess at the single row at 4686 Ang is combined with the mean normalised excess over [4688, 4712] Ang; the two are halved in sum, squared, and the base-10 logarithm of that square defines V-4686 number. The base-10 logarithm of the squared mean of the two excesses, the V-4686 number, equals -3.0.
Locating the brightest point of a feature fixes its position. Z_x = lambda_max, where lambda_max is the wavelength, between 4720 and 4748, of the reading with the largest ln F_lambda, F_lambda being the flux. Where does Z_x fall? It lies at 4726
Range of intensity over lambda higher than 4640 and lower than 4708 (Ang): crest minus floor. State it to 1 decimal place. 3.3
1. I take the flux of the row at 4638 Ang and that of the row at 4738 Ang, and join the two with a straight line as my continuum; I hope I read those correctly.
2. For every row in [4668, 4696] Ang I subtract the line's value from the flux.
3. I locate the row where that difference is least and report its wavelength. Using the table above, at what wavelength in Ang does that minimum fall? 4674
